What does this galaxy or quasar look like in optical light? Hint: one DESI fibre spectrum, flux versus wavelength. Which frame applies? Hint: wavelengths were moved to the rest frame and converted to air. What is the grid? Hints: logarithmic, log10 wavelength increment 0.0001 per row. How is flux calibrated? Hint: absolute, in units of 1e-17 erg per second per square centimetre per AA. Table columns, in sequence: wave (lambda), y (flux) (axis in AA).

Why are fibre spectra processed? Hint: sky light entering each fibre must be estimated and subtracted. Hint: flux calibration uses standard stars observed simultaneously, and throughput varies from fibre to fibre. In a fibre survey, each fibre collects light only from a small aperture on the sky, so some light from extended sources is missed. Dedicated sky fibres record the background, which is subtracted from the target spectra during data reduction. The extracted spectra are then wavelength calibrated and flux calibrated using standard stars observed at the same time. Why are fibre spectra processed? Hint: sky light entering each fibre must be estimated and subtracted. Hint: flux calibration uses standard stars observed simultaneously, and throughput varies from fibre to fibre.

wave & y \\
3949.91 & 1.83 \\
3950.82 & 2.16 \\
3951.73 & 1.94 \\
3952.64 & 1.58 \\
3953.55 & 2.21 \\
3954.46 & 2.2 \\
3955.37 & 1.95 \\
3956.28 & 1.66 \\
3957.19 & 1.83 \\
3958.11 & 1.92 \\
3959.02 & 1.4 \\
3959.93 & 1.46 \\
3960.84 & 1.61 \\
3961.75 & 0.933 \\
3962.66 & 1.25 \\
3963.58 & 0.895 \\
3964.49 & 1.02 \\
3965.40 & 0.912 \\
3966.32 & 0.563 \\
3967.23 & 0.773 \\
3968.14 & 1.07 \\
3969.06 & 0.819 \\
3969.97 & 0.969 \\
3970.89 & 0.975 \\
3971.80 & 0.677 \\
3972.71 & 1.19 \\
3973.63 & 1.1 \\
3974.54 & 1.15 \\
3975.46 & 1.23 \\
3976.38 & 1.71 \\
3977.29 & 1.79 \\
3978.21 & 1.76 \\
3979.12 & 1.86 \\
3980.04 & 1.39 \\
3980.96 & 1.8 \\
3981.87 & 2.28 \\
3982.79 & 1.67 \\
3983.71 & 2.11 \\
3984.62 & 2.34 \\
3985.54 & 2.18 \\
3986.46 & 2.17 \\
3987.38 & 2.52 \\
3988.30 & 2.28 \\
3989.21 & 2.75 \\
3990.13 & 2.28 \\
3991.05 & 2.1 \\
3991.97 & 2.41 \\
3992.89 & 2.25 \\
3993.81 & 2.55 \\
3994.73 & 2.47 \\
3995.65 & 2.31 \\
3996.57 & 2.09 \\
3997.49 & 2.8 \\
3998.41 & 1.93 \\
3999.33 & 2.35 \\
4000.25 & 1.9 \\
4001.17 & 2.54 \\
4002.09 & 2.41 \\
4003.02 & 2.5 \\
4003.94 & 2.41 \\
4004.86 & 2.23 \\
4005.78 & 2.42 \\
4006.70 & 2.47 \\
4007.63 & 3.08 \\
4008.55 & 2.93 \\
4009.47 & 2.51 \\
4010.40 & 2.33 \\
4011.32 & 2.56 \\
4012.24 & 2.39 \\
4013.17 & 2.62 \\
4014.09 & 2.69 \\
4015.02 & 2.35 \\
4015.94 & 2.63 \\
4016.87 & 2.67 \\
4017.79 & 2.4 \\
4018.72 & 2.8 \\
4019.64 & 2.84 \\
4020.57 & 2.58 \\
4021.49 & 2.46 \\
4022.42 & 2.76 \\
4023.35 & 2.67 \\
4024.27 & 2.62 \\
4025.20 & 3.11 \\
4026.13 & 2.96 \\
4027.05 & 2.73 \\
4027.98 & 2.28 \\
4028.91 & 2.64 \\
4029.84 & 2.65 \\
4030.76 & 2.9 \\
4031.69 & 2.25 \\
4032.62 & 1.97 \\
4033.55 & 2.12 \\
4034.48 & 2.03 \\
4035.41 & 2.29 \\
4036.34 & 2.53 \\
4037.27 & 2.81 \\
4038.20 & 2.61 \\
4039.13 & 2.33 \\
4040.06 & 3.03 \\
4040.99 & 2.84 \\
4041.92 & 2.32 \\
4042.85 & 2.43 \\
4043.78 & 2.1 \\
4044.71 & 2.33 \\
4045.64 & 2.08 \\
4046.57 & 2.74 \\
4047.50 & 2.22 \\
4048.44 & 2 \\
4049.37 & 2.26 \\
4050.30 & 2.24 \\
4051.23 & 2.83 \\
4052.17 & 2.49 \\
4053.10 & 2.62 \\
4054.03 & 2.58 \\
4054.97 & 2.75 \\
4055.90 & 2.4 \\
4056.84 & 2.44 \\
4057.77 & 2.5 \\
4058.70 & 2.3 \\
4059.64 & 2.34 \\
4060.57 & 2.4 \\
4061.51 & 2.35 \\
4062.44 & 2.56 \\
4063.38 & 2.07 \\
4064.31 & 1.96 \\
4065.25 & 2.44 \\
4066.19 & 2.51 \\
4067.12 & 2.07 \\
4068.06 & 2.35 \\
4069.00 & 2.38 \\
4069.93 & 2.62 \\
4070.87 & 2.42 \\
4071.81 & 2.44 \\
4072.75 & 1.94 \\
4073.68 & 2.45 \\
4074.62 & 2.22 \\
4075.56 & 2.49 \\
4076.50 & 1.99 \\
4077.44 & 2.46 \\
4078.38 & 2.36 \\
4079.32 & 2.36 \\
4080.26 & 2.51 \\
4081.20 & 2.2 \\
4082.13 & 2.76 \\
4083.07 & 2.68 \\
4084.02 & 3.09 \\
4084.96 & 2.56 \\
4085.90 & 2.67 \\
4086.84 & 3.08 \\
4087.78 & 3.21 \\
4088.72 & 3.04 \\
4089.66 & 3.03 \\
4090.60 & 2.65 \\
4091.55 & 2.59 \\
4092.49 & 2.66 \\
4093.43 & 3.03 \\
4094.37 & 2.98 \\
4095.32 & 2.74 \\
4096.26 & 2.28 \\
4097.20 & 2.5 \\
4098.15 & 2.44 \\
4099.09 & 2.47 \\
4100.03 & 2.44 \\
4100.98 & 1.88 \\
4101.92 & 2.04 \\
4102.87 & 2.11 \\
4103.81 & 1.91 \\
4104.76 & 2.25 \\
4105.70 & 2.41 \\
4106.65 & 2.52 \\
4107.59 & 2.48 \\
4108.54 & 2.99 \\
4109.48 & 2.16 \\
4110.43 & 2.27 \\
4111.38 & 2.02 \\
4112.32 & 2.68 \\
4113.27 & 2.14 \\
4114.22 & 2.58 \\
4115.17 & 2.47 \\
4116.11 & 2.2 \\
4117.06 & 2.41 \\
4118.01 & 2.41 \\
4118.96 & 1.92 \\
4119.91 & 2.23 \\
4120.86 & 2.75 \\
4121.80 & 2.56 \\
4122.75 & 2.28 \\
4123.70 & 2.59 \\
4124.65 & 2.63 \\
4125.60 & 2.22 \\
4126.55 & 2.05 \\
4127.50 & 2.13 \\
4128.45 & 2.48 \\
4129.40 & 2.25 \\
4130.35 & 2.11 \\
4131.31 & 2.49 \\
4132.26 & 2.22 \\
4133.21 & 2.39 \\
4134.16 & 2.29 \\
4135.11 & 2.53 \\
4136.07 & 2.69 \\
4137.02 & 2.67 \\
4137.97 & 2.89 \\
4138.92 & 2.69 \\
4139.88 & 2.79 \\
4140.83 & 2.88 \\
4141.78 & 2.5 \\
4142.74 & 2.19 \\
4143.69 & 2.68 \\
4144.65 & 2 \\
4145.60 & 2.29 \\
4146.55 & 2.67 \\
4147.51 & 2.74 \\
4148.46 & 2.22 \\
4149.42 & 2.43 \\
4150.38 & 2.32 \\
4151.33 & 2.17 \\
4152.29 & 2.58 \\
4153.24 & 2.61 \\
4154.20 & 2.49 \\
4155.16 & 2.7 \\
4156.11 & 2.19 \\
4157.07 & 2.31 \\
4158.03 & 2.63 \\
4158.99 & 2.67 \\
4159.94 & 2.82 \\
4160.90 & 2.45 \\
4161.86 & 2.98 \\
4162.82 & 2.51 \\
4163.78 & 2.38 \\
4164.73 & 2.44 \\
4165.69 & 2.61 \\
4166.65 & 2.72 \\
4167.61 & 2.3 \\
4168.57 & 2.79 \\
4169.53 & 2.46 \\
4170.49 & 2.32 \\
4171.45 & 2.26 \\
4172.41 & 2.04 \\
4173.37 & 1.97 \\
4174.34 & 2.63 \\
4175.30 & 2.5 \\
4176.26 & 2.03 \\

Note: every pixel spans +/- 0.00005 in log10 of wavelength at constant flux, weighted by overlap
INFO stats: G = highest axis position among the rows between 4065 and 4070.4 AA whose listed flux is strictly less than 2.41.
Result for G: 4069.00 AA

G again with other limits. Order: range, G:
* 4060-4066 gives 4064.31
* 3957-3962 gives 3961.75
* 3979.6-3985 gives 3984.62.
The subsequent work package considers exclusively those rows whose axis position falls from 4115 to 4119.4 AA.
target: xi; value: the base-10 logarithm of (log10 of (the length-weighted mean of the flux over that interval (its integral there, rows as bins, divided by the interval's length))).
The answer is -0.45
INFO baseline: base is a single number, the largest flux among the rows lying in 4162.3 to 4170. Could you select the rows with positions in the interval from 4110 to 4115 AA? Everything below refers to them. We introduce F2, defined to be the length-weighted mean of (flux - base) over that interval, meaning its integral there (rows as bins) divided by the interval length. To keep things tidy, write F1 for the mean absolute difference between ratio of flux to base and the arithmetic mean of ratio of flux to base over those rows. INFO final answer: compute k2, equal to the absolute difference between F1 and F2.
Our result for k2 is 0.53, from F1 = 0.084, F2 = -0.44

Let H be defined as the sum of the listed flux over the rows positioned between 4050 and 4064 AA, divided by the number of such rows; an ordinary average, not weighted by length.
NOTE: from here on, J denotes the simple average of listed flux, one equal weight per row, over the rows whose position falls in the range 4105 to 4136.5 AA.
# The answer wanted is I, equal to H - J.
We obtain 0.1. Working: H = 2.46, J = 2.38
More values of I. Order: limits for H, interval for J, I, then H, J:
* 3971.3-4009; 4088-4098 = -0.6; 2.11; 2.75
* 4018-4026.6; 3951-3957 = 0.8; 2.76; 1.92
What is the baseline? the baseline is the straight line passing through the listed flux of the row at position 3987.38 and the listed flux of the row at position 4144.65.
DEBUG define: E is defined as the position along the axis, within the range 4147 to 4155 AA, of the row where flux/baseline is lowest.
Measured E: 4151.33 AA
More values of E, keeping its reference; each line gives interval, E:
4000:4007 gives 4000.25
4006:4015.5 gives 4010.40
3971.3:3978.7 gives 3971.80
